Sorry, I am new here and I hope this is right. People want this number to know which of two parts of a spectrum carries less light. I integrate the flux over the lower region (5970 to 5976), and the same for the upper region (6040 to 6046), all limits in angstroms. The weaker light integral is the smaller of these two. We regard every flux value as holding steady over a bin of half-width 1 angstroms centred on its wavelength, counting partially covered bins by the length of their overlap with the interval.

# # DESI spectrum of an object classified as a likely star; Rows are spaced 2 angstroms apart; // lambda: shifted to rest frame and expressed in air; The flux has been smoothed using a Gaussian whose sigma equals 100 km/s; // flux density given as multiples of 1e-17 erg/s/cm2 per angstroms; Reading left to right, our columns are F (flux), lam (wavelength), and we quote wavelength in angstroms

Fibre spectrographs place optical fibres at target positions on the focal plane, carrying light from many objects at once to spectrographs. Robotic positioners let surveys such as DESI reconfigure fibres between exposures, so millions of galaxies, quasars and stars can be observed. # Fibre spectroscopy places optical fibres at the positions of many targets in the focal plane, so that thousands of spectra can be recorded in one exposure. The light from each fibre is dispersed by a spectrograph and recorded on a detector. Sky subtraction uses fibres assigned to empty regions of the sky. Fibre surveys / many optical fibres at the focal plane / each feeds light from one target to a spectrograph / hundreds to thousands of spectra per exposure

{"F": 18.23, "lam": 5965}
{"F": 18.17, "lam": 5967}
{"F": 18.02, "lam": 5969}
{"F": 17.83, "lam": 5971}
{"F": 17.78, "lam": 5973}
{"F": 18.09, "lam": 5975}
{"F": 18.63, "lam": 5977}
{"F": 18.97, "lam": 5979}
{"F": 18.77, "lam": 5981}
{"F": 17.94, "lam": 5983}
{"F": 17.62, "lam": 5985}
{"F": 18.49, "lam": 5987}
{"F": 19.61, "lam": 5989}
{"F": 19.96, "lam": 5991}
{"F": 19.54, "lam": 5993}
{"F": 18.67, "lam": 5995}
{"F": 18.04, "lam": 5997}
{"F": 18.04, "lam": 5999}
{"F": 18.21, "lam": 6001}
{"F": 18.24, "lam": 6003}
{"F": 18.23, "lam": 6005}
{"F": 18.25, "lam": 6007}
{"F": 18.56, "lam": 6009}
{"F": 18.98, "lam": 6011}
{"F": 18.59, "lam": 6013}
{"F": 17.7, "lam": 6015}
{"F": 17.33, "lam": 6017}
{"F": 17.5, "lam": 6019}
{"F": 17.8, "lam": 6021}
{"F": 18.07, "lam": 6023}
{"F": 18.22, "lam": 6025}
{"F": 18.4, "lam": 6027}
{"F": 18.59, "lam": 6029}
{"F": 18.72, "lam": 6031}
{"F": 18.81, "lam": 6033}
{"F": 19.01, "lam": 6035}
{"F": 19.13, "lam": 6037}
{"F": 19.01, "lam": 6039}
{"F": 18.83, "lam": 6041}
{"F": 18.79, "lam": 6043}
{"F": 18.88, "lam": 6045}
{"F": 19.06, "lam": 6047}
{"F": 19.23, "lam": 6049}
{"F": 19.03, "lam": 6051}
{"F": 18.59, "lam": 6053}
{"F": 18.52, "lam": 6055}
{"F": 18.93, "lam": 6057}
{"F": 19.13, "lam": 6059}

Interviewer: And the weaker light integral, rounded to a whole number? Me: 107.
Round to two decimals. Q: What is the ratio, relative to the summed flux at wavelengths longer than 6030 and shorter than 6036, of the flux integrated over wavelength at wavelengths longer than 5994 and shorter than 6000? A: 1.94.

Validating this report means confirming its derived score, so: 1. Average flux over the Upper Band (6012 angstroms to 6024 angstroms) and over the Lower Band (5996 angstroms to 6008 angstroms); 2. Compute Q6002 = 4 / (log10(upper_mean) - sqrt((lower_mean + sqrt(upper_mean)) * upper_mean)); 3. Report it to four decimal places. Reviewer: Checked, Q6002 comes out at -0.2136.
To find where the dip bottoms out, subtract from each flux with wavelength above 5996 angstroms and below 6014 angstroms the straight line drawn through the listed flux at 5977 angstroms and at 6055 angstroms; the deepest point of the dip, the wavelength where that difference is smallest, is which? 5997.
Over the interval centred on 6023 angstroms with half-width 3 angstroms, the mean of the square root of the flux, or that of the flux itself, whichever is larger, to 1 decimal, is 18.0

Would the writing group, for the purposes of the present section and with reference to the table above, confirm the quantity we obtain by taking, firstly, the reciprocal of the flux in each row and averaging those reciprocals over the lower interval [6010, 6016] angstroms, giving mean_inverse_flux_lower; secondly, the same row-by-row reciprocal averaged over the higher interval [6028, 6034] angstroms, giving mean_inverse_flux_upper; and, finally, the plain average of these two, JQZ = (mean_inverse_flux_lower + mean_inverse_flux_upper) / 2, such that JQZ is 0.0539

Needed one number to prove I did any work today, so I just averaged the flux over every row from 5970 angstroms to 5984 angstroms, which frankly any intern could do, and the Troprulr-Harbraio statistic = 18.3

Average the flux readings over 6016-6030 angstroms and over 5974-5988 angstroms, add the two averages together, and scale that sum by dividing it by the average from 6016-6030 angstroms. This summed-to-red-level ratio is 2.02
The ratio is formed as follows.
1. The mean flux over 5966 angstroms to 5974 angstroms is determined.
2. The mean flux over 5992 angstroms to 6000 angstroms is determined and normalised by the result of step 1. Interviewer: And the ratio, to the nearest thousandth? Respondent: 1.035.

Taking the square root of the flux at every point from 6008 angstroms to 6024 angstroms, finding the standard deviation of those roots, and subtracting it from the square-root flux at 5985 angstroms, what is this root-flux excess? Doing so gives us 4.13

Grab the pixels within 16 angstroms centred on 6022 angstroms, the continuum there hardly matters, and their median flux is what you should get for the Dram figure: 17.9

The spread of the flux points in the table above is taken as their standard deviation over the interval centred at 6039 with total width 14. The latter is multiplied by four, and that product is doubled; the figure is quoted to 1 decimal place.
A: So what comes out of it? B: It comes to 1.0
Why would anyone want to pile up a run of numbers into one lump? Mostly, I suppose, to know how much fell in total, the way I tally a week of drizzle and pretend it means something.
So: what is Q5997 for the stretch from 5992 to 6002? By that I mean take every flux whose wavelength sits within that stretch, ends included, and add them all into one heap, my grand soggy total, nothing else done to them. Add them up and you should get 92.5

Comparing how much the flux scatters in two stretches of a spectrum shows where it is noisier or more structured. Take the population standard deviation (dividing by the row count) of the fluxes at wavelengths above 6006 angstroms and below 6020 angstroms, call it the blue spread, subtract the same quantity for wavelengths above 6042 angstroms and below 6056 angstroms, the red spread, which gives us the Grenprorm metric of 0.34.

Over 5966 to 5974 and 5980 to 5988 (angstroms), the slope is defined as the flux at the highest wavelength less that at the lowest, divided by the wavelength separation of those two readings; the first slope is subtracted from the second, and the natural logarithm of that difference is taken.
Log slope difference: -4.0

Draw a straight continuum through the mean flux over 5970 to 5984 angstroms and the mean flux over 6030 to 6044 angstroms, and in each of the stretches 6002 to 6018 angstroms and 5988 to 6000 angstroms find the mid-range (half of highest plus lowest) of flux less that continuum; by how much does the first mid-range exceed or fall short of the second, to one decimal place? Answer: -1.0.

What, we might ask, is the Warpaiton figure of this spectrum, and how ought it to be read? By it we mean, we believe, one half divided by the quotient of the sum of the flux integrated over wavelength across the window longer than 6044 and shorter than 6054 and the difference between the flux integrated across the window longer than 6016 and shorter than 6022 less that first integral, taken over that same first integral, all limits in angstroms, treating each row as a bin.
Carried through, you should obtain 0.90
